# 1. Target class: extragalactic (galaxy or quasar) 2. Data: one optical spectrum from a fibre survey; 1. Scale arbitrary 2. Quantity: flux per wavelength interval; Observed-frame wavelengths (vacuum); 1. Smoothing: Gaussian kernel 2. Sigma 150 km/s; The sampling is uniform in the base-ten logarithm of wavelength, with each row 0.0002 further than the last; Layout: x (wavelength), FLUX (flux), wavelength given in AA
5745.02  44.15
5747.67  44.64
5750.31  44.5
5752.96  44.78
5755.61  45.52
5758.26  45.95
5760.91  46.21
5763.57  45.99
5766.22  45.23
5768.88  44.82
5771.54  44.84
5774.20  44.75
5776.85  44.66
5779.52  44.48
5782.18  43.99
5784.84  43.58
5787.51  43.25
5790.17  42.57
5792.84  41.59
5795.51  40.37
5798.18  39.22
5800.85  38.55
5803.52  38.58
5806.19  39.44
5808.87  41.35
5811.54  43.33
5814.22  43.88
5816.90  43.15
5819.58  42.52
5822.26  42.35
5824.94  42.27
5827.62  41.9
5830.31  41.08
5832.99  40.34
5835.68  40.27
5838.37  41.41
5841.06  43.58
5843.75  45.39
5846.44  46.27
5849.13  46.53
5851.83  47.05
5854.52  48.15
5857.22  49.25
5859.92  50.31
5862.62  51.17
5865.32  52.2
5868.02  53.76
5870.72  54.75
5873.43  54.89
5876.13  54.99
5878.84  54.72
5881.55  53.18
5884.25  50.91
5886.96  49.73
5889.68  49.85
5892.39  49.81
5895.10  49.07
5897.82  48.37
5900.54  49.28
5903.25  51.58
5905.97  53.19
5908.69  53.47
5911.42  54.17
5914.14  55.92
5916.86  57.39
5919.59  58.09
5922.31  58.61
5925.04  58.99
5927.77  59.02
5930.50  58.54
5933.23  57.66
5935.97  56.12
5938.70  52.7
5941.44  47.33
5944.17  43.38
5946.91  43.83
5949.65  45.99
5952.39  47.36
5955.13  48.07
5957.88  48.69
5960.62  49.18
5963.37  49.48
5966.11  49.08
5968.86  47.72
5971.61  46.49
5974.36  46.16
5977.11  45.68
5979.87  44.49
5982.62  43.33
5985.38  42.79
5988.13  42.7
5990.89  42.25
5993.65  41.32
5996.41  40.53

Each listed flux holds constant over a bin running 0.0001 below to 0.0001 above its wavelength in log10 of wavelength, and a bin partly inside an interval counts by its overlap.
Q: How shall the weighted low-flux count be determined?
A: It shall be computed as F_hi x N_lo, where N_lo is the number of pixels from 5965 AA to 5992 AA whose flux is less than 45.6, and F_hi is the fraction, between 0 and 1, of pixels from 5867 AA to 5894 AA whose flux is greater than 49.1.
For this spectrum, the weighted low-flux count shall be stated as 5.0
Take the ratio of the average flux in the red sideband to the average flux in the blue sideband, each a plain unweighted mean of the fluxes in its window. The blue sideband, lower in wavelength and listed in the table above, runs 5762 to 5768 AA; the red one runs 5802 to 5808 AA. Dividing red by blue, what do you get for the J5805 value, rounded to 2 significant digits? 0.86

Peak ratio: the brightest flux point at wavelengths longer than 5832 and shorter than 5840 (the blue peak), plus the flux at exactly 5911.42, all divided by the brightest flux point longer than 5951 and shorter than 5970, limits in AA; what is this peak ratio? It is 1.93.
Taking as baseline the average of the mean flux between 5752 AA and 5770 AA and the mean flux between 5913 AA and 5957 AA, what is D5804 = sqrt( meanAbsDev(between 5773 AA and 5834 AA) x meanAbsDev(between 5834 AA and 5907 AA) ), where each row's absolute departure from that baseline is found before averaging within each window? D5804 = 4.7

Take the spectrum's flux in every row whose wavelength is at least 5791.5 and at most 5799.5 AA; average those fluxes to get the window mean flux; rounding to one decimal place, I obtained 40.4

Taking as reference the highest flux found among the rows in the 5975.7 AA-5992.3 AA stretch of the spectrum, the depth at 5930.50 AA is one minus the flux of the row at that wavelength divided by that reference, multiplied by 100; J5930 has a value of -28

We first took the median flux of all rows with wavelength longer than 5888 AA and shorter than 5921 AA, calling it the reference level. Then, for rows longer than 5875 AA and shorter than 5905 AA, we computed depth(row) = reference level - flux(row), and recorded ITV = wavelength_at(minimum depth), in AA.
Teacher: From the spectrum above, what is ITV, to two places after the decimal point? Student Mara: 5876.13 AA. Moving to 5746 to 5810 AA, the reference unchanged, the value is 5760.91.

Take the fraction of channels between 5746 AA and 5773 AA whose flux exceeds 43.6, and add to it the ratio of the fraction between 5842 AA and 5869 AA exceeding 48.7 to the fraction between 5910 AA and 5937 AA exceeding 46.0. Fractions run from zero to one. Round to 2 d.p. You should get 1.50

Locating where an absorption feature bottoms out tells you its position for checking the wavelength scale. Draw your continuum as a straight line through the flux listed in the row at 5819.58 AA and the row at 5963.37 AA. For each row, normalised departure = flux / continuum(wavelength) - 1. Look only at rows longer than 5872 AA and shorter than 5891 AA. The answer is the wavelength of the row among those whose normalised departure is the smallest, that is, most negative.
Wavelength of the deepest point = 5889.68 AA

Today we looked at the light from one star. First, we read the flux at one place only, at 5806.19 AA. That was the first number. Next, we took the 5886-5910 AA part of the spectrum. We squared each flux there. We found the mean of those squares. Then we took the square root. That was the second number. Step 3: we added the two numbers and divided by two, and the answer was 45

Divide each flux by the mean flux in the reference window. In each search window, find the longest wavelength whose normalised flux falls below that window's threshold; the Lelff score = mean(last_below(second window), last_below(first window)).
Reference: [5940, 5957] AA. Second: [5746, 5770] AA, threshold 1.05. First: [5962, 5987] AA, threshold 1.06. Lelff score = 5877.1 AA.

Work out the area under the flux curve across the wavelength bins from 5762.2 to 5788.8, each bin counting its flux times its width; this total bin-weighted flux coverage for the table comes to 1185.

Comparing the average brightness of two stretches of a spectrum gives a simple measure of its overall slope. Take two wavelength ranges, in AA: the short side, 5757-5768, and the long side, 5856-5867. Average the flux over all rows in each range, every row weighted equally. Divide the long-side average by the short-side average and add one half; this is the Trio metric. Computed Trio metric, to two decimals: 1.61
